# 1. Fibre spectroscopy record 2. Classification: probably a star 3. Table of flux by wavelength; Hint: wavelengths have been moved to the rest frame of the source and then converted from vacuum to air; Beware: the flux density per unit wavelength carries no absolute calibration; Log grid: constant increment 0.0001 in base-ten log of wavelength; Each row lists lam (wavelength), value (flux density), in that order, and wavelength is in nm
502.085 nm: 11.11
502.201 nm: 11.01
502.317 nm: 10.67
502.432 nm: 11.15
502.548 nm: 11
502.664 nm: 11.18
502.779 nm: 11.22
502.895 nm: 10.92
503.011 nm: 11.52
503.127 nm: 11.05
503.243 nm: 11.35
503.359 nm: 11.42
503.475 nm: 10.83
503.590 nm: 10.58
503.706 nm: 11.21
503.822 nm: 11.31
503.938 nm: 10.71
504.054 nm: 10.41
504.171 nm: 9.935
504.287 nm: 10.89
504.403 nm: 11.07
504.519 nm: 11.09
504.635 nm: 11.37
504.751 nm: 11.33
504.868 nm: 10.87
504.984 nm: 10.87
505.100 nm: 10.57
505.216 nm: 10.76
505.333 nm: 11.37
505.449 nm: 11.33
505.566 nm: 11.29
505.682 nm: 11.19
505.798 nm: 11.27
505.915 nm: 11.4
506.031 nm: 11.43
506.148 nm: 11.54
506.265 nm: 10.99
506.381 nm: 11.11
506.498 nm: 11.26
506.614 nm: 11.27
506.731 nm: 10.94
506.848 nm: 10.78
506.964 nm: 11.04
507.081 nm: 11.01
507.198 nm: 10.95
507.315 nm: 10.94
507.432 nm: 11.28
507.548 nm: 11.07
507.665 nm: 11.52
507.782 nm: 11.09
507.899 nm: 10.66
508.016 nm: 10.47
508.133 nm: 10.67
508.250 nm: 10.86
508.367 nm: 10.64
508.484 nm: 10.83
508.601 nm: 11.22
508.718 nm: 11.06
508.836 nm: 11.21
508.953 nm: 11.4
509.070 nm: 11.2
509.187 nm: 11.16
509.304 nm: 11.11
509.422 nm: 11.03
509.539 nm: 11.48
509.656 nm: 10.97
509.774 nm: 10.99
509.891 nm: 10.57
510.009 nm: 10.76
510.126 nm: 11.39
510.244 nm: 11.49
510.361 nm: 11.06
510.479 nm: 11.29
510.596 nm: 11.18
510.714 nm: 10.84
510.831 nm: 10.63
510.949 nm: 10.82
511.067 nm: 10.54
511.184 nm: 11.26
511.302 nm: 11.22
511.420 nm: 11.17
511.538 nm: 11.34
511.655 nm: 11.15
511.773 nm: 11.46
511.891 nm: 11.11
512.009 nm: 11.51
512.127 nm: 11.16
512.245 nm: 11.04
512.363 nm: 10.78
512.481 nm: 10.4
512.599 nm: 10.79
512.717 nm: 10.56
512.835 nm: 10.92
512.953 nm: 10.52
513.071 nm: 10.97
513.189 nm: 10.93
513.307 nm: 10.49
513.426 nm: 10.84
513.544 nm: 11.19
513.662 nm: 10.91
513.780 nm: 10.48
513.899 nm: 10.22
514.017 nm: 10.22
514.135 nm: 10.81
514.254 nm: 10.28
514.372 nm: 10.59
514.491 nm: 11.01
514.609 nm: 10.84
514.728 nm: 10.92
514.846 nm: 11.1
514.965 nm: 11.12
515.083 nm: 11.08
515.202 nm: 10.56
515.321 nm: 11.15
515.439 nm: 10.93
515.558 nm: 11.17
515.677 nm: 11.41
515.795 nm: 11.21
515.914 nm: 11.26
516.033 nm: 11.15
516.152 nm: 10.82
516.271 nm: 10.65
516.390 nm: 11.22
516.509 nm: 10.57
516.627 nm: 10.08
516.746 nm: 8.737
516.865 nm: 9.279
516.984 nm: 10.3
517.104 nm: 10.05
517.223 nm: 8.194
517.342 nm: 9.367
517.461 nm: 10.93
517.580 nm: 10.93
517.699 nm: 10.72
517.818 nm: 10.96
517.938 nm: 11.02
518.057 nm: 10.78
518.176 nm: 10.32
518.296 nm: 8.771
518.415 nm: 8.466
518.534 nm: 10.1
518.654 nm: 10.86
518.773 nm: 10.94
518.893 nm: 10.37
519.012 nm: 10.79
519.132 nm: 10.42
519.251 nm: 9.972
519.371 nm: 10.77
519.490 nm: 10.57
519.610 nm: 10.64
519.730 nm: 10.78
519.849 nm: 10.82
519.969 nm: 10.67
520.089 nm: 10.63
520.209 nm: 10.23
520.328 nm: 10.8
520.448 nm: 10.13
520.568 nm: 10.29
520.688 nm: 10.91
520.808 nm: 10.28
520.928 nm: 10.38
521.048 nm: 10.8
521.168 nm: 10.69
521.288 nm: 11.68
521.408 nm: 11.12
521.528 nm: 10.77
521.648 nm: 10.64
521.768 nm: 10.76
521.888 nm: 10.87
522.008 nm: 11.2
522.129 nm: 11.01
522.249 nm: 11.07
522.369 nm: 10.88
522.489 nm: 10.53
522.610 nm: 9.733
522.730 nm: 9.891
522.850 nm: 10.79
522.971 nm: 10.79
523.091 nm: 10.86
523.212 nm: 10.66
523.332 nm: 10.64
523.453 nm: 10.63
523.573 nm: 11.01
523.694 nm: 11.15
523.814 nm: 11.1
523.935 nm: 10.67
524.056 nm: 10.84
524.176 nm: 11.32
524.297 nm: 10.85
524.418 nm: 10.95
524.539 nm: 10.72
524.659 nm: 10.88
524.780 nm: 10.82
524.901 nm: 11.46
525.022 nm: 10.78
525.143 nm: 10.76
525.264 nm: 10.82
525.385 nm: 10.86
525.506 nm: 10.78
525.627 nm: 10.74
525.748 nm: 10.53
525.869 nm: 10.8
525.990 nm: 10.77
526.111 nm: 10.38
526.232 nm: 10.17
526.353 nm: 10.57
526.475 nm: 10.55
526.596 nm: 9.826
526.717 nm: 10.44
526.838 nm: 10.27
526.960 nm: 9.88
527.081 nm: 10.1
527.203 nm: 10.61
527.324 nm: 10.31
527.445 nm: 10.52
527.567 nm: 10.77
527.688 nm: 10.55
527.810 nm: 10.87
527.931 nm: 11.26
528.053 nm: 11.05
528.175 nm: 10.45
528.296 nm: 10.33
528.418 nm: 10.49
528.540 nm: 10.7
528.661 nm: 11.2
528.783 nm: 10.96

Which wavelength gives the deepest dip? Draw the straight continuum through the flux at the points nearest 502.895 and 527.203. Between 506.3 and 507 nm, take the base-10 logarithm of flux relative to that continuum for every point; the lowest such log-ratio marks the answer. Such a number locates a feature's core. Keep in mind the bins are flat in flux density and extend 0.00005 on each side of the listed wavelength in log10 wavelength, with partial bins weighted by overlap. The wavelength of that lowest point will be 506.848 nm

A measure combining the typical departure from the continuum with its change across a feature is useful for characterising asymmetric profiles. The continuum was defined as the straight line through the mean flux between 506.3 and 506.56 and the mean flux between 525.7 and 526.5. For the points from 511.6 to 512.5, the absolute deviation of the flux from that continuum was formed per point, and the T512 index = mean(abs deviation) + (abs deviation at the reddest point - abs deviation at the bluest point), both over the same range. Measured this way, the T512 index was 0.73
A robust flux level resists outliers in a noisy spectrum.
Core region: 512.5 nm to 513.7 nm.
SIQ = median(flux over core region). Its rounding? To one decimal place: 10.9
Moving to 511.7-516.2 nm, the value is 10.9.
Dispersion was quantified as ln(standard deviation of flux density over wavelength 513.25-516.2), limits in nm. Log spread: -1.1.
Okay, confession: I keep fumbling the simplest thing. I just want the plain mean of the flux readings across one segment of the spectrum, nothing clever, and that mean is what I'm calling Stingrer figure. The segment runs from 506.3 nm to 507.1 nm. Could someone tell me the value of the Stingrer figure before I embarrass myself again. 11.1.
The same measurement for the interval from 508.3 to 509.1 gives 11.1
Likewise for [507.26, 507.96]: 11.1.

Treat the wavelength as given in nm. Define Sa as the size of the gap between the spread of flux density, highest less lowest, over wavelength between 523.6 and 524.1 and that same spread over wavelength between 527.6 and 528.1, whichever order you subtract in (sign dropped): 0.23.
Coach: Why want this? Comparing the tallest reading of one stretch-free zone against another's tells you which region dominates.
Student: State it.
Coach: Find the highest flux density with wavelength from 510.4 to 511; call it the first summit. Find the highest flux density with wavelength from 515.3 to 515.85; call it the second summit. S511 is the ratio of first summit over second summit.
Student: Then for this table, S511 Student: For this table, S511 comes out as 0.99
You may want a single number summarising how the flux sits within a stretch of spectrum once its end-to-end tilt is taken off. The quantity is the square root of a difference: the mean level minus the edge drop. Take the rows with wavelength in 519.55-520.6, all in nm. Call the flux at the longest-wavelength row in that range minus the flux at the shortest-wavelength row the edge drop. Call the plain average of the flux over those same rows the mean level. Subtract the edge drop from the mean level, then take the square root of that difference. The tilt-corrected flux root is 3.30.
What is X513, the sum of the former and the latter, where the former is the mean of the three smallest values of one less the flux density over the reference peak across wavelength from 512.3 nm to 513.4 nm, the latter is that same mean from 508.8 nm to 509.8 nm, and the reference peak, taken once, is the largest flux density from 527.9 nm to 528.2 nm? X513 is 0.019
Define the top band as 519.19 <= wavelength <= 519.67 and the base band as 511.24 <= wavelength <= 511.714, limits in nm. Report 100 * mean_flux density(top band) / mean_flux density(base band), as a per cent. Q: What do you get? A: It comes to 93.5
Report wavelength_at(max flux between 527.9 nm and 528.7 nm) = 527.931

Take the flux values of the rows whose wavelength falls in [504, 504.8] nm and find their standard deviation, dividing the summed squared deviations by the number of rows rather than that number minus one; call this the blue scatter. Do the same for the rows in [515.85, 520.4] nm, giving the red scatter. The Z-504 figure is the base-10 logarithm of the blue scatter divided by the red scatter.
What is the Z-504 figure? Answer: -0.20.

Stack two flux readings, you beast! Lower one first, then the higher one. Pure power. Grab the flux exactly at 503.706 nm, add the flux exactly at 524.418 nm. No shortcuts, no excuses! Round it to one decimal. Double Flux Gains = 22.2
